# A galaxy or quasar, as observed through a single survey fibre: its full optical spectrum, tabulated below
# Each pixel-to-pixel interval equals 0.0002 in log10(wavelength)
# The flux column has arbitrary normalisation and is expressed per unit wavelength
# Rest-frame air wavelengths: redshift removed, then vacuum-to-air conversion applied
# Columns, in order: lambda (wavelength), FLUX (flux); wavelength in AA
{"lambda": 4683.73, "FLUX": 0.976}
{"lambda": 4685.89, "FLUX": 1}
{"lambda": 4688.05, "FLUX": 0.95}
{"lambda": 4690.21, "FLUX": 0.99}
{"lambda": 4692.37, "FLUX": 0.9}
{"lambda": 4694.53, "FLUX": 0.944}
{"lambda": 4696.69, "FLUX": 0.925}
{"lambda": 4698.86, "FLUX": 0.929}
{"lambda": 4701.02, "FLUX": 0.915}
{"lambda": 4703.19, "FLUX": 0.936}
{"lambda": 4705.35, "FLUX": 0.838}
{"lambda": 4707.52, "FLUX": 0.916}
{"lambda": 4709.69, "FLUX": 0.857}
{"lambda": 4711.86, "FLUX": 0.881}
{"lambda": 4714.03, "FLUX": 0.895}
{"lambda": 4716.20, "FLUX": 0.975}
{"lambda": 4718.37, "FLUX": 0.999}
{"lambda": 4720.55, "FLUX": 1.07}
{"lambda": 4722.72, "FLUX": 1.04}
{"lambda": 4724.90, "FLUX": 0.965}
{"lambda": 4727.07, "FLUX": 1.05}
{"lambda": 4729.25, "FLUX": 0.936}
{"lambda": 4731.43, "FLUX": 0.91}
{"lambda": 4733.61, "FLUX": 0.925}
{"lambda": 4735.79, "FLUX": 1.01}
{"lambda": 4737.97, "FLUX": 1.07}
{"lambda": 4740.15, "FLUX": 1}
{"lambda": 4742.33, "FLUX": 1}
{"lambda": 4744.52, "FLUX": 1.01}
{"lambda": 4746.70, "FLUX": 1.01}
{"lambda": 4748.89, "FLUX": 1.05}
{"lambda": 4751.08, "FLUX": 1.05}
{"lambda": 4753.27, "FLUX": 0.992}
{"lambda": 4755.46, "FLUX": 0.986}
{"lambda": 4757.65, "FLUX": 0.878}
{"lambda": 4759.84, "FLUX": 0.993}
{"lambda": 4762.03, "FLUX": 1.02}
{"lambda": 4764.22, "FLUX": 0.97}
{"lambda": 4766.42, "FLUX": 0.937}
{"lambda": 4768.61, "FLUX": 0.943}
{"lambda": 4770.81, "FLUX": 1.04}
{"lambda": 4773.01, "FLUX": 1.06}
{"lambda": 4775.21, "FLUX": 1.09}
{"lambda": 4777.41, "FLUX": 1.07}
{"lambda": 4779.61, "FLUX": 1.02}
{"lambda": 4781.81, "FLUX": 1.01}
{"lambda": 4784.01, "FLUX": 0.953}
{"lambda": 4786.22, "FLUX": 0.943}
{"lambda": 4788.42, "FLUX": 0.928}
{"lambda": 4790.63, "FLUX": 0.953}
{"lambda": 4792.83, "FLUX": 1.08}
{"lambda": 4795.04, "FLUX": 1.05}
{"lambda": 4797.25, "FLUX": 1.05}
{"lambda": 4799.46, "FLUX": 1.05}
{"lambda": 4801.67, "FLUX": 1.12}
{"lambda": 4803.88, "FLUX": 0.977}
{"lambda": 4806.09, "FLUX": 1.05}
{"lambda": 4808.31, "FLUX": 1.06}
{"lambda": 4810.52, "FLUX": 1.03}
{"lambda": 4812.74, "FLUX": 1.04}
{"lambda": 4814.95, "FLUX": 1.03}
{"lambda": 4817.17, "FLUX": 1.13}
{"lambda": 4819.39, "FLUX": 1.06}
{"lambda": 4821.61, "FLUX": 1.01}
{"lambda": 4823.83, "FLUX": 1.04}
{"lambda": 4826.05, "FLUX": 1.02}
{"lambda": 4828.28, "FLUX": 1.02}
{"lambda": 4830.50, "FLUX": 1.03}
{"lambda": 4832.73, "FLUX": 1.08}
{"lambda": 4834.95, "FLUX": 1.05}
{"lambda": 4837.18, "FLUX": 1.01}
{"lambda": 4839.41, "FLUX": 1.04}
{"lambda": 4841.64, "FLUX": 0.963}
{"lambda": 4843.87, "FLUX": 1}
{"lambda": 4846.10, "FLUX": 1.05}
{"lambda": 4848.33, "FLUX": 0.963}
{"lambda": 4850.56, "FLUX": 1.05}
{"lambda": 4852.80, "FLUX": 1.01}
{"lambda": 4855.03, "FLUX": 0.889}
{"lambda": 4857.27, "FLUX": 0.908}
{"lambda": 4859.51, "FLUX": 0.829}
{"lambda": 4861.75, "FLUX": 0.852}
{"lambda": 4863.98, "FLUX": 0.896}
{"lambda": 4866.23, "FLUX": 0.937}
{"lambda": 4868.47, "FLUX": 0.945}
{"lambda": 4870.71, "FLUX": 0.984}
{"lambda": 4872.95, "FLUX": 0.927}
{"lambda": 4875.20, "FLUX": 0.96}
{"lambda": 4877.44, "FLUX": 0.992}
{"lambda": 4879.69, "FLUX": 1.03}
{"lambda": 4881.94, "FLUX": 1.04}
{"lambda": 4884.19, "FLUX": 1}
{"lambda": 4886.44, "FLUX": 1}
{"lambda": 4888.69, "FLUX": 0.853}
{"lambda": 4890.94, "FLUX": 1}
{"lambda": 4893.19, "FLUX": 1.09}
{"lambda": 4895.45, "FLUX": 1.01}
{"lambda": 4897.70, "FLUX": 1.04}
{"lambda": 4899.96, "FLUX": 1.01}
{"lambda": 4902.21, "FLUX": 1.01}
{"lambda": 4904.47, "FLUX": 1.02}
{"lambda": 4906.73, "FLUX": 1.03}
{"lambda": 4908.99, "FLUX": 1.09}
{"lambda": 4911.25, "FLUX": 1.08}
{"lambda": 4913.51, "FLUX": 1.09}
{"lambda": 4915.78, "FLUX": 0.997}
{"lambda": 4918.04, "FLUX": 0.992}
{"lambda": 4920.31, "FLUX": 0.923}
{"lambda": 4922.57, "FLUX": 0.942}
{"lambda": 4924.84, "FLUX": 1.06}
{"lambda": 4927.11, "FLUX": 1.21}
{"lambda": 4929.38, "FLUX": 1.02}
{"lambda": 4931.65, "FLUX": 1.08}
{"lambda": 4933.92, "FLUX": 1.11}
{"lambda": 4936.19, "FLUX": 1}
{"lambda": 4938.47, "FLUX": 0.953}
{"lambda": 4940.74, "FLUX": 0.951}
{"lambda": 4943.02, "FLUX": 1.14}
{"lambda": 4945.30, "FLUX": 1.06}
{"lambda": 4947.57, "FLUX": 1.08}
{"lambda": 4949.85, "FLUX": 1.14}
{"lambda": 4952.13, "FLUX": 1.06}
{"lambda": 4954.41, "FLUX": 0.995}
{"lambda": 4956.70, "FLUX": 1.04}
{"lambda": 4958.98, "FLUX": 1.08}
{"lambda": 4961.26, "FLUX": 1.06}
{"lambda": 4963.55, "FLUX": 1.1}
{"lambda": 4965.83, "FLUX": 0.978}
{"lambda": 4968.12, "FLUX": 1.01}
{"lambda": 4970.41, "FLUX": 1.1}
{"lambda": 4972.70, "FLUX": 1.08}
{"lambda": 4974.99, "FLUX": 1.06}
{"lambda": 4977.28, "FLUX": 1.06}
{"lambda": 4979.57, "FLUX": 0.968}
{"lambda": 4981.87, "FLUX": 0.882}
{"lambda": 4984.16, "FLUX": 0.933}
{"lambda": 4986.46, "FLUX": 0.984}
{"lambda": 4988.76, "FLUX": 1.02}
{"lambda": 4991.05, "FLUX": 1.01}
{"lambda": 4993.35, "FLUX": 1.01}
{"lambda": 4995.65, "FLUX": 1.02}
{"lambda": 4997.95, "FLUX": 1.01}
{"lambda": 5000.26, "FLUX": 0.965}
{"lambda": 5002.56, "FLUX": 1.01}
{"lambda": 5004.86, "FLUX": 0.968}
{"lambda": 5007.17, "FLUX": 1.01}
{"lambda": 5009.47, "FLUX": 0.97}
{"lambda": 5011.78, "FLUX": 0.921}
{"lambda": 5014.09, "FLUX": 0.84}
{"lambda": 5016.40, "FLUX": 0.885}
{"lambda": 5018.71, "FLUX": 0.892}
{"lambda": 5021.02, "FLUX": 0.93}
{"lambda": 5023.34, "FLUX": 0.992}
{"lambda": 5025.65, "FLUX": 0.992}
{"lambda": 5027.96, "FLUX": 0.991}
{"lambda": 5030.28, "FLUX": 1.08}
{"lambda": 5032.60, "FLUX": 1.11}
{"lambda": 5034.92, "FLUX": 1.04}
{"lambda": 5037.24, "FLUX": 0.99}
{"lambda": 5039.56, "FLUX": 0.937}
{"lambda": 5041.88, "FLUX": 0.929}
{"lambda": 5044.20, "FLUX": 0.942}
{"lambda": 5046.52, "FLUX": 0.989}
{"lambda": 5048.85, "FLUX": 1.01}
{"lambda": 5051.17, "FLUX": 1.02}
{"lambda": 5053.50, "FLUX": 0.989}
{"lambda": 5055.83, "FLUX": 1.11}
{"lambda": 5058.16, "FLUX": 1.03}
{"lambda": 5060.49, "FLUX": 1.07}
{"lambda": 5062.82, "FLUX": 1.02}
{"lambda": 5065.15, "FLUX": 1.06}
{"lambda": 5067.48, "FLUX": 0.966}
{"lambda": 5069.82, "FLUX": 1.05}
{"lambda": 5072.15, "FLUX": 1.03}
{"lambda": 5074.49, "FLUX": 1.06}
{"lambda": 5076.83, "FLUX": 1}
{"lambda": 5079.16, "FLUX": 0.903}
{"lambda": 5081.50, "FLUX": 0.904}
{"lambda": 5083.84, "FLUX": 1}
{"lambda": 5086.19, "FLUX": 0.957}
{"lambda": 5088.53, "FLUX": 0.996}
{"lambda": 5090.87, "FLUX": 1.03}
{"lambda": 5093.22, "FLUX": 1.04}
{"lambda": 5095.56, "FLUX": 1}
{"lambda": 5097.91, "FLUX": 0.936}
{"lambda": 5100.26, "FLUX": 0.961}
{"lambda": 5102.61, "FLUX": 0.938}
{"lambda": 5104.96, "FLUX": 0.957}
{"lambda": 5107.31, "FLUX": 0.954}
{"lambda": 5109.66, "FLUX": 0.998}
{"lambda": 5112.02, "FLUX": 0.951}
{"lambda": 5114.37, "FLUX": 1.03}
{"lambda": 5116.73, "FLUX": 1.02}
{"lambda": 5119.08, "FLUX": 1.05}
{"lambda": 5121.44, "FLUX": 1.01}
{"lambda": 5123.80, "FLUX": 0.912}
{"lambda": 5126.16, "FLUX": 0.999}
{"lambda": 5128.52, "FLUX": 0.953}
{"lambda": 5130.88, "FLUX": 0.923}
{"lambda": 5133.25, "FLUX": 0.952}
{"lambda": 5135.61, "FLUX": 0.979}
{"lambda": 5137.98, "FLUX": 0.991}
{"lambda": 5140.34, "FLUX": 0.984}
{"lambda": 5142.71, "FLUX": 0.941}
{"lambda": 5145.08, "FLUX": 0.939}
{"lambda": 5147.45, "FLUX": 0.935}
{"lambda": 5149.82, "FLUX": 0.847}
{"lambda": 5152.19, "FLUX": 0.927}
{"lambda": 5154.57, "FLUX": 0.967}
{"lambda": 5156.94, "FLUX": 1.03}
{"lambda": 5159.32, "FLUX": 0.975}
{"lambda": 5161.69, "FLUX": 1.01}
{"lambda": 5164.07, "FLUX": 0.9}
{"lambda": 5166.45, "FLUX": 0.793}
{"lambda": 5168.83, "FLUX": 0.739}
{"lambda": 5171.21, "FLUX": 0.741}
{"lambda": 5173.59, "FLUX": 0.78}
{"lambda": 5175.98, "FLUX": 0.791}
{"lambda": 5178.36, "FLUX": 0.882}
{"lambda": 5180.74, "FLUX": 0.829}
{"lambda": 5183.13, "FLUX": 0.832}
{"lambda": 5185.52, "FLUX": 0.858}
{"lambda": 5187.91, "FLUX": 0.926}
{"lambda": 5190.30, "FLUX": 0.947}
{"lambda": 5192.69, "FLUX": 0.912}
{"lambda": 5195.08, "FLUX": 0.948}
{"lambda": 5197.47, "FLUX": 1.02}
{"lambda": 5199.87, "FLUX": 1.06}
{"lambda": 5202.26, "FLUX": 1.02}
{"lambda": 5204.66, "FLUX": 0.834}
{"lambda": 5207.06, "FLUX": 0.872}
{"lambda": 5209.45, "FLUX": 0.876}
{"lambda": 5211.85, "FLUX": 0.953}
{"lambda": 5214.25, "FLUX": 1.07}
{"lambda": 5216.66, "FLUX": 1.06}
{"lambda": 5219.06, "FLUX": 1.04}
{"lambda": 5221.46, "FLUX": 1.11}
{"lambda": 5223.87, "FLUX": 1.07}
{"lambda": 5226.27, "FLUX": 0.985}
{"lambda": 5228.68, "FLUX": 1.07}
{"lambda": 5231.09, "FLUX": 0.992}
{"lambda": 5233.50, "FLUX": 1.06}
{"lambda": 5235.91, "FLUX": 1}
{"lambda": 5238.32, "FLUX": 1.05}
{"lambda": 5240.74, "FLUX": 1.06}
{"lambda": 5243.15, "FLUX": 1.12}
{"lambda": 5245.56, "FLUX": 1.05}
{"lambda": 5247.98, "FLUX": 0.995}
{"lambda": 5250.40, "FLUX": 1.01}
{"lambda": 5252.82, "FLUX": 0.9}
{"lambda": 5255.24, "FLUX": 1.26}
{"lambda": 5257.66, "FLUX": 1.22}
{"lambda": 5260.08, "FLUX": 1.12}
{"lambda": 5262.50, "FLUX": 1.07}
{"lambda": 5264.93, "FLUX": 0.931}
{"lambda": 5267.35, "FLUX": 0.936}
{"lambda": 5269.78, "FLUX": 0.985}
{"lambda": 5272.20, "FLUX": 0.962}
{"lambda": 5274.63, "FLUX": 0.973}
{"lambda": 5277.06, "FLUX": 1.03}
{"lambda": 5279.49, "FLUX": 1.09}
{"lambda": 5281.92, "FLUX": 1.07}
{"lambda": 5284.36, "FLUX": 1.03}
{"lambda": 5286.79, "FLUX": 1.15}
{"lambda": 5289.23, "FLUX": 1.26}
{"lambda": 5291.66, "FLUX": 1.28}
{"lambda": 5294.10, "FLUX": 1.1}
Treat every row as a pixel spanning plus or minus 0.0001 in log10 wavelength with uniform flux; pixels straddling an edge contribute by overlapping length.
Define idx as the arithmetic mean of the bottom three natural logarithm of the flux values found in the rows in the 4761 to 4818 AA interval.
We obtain -0.07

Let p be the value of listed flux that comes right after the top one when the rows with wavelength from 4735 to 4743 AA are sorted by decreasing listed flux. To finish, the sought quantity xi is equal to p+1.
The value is 2.01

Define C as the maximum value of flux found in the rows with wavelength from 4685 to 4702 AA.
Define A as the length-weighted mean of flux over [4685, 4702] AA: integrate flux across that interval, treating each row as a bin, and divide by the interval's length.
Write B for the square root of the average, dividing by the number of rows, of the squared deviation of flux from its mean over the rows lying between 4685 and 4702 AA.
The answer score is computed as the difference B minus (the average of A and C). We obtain -0.94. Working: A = 0.944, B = 0.033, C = 1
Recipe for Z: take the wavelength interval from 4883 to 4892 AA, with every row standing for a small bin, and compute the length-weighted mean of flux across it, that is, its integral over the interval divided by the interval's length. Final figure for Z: 0.96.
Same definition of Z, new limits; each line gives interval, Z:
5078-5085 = 0.94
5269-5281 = 1.01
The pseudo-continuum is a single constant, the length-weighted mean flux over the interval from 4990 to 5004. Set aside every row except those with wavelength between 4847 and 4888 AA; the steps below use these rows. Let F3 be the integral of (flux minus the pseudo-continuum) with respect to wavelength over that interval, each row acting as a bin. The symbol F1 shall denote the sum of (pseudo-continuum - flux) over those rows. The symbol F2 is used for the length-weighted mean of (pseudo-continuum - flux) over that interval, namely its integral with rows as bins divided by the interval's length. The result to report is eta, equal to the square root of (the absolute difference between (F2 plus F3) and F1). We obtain 1.66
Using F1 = 0.85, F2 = 0.05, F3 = -1.95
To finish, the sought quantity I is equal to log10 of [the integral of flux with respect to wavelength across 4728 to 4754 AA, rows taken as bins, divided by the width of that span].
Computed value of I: -0.001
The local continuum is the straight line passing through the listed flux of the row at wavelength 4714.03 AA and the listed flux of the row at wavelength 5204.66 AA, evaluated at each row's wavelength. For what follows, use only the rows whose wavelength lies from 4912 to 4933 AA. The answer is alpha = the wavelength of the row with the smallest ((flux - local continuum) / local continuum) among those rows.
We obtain 4920.31 AA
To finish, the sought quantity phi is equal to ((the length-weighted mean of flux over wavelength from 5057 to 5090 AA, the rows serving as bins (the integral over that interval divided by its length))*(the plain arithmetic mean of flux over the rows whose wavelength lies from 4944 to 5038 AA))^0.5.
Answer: 1.01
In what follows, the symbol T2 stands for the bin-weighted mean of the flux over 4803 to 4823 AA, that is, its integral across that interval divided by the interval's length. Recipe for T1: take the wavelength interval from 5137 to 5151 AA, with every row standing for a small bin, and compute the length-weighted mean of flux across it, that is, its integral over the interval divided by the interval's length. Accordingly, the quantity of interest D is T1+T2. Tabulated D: 1.98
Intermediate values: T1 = 0.94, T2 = 1.04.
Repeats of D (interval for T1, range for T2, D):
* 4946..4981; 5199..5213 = 1.99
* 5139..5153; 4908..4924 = 1.95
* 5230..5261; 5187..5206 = 2.02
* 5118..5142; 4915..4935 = 2.01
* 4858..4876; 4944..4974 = 1.98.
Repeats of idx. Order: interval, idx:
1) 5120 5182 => -0.28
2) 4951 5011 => -0.08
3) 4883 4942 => -0.10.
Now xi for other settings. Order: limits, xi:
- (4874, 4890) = 2.03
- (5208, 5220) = 2.06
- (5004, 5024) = 1.99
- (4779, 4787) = 2.01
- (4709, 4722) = 2.00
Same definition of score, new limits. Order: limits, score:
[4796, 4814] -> -1.05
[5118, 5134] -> -0.96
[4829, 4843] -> -1.02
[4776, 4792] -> -0.98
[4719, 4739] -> -0.97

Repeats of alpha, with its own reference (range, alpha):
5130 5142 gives 5130.88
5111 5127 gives 5123.80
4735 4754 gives 4753.27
